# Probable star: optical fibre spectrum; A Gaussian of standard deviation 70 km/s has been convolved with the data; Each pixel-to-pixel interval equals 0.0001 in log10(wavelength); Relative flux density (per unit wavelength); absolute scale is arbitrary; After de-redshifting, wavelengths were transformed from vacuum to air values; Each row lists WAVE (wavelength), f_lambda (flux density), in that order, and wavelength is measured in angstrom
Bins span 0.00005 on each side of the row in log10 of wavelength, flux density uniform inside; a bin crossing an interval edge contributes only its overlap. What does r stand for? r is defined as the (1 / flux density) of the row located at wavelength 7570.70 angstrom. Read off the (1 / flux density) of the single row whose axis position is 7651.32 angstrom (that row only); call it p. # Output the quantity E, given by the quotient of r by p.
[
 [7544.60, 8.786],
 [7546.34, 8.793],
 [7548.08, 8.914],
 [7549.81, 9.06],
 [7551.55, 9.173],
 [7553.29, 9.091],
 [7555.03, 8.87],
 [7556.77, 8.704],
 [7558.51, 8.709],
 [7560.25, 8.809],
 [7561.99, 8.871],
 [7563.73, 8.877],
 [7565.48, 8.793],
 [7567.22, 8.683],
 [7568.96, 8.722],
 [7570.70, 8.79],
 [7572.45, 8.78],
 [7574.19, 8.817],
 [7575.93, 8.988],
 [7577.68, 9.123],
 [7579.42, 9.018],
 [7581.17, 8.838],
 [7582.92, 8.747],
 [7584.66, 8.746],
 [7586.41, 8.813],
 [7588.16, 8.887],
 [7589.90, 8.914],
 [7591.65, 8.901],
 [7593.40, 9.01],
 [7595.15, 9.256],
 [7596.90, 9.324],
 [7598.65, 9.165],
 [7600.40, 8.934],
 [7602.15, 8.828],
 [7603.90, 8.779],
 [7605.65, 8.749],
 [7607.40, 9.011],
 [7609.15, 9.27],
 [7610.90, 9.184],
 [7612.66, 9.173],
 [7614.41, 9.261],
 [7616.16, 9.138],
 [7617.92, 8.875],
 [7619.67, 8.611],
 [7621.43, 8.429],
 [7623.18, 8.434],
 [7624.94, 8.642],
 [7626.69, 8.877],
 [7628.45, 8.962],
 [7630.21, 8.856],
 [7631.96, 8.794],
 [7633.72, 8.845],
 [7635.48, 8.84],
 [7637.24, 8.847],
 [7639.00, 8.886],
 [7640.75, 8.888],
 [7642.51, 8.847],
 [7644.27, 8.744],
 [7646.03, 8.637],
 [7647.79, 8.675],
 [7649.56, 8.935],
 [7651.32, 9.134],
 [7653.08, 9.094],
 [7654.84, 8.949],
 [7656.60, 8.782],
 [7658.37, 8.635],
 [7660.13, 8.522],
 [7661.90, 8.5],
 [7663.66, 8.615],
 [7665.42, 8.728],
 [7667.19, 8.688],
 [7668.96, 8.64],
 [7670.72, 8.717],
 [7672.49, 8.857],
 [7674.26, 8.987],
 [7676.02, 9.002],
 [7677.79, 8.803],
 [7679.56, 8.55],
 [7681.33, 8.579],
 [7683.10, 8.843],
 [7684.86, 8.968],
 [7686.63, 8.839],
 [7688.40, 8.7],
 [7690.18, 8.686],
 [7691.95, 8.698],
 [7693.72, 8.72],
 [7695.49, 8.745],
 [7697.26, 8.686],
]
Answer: 1.04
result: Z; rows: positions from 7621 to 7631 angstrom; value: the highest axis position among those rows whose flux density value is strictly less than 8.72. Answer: 7624.94 angstrom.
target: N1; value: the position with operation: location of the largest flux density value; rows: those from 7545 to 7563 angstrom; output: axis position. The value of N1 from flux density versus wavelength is 7551.55 angstrom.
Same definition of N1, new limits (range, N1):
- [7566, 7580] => 7577.68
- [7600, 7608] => 7607.40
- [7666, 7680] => 7676.02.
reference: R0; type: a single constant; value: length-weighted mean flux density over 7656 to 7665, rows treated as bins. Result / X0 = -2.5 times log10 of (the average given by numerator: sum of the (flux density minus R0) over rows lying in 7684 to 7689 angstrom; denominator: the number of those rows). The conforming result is 1.62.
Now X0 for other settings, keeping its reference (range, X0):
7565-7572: 2.17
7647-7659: 1.40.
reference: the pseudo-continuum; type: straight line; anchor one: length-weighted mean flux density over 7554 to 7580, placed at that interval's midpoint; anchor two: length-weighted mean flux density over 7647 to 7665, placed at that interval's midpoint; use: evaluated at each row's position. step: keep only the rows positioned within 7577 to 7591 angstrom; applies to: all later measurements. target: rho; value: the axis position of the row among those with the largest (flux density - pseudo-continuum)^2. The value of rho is 7577.68 angstrom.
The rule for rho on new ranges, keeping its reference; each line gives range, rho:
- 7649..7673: 7651.32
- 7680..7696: 7684.86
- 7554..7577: 7575.93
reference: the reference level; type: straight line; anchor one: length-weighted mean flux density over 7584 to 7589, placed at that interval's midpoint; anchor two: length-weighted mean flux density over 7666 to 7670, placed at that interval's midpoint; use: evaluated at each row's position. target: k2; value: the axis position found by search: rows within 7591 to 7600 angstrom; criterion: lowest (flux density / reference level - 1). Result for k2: 7591.65 angstrom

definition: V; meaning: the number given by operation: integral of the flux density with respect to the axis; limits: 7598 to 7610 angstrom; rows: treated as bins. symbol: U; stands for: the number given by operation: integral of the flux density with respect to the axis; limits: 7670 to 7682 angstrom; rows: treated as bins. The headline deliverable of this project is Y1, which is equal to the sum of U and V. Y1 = 213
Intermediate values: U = 105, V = 108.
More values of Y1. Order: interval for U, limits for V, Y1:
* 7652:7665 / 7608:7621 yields 231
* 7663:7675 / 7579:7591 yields 211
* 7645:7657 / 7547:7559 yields 214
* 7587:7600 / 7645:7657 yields 224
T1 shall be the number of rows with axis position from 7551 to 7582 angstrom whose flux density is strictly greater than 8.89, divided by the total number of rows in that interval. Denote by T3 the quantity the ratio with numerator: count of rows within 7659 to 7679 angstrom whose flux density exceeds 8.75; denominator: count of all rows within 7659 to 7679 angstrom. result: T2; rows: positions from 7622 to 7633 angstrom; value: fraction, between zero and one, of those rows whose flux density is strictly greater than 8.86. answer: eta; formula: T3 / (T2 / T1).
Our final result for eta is 0.30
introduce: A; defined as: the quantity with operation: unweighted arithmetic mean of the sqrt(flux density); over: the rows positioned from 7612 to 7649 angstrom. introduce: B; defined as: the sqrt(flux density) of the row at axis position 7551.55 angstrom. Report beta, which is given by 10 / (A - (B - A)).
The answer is 3.43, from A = 2.97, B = 3.03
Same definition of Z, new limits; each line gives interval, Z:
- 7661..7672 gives 7670.72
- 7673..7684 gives 7681.33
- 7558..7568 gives 7567.22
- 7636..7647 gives 7646.03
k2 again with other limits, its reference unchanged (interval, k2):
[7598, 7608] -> 7605.65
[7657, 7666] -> 7661.90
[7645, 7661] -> 7660.13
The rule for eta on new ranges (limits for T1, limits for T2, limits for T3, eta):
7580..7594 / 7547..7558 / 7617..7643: 0.33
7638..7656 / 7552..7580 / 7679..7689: 0.46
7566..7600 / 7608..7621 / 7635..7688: 0.31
